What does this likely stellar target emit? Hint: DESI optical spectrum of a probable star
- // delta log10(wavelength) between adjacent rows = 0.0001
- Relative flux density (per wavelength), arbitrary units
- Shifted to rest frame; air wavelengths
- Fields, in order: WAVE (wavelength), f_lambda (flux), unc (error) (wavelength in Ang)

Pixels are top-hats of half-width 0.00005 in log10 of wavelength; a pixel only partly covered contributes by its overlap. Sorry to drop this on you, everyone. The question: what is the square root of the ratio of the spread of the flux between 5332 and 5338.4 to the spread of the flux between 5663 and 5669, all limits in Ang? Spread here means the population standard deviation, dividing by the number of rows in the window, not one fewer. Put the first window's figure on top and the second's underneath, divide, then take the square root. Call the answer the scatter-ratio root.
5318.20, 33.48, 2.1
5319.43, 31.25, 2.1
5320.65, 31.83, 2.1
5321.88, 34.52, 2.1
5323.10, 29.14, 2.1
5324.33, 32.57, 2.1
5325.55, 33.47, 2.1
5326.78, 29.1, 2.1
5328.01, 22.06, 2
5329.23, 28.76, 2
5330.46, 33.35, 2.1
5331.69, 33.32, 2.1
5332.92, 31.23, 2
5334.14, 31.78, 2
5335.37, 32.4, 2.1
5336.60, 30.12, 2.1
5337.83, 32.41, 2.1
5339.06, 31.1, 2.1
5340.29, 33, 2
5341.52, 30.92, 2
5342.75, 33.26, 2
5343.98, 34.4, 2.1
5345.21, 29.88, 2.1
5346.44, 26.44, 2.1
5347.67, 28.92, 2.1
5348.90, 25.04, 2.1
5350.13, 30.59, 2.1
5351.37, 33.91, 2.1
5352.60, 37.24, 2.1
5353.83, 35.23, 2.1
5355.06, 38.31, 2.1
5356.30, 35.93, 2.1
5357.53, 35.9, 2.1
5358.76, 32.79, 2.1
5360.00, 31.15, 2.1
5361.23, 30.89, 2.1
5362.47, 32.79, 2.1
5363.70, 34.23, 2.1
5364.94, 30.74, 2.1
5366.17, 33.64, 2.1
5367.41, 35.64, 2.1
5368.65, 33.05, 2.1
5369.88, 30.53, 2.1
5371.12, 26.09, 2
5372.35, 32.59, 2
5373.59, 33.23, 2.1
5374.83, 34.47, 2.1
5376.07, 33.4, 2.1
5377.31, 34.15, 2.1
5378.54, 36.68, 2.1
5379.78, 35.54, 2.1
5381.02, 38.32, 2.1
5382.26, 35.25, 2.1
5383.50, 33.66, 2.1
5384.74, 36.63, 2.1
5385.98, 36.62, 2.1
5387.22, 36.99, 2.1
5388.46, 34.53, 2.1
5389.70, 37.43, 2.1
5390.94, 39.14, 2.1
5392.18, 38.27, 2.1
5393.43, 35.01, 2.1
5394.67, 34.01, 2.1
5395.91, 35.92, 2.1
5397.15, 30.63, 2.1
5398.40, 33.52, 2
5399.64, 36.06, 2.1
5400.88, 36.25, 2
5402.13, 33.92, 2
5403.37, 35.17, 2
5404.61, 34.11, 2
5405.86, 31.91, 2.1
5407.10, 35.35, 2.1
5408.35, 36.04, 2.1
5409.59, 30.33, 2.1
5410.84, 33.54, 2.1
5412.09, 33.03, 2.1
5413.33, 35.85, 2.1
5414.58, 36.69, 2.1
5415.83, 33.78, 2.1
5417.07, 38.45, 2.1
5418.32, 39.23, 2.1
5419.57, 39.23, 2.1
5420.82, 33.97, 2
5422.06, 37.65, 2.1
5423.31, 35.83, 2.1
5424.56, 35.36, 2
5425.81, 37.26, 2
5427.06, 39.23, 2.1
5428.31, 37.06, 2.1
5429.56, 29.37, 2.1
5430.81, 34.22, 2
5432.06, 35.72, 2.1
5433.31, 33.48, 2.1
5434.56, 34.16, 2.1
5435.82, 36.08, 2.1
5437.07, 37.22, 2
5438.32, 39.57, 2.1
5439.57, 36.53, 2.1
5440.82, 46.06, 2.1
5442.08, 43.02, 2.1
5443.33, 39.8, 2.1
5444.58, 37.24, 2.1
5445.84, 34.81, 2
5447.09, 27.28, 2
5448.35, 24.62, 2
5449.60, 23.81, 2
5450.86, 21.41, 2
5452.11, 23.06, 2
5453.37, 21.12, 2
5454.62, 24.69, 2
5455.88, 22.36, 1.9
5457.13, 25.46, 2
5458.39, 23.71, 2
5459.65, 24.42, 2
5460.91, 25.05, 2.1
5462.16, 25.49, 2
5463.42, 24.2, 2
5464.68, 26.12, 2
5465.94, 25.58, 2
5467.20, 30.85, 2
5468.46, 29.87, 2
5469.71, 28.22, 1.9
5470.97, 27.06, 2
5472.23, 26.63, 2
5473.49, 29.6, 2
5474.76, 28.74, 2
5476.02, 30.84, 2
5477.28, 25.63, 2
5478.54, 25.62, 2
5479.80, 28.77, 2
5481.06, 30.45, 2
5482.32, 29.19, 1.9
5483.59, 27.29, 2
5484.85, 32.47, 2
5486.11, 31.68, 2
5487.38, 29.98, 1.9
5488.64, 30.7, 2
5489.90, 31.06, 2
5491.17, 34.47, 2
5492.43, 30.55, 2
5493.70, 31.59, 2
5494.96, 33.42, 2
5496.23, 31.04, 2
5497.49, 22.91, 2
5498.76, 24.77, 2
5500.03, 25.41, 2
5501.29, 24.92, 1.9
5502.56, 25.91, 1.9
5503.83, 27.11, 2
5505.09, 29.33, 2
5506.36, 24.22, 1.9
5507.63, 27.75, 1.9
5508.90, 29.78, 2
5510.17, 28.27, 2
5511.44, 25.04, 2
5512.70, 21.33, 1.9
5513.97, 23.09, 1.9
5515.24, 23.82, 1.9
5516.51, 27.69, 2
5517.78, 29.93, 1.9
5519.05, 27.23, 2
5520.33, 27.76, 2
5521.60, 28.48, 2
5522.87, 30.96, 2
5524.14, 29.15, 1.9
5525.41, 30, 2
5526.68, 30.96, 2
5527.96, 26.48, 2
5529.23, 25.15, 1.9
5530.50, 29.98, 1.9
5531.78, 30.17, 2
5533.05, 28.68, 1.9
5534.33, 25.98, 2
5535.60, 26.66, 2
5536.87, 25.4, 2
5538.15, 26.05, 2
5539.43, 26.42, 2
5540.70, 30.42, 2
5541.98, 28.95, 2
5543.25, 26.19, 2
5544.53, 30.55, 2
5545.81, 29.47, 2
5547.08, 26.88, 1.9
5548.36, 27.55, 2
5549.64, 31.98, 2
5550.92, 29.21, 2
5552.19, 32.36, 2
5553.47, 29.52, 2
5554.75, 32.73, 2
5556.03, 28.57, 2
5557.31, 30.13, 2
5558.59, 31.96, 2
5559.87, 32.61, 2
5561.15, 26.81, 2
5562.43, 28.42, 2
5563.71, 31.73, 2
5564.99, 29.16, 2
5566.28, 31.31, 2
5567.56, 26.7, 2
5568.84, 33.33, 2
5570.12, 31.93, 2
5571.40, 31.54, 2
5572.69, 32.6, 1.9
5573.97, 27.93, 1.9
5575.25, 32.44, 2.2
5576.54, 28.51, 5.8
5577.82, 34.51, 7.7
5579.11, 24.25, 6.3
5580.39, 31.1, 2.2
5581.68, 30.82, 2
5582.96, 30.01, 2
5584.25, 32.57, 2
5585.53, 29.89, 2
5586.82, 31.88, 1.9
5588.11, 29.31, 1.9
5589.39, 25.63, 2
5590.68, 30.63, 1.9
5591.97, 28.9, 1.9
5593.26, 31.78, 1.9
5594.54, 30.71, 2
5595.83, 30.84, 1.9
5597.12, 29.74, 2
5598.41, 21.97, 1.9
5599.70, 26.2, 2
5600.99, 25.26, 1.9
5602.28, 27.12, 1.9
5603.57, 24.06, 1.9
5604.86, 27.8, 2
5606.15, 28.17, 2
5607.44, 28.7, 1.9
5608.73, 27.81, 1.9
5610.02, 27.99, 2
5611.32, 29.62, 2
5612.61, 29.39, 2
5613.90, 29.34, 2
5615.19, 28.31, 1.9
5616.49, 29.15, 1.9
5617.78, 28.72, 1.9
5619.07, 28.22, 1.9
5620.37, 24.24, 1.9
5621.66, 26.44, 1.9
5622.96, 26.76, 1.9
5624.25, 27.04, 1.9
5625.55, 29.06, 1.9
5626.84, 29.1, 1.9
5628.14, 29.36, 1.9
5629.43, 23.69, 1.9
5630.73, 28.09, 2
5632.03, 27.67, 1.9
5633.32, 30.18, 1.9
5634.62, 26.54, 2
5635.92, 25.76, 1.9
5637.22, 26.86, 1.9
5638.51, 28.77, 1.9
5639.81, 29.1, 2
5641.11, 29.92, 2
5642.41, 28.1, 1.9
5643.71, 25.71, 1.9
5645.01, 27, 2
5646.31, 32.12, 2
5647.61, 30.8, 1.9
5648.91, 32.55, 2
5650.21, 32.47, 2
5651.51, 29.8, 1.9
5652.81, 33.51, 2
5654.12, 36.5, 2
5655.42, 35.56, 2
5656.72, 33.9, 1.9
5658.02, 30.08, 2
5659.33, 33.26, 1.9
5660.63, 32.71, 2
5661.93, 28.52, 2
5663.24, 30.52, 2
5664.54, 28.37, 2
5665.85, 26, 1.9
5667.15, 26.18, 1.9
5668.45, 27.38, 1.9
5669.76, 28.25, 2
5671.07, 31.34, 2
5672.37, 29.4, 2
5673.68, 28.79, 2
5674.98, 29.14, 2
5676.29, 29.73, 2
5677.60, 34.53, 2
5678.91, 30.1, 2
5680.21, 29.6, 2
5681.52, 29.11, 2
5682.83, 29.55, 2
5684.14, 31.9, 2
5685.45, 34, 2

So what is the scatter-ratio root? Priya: 0.72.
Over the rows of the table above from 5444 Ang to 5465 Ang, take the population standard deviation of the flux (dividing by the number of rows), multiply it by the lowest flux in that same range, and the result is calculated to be 87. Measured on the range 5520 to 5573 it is 58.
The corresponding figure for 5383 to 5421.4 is 69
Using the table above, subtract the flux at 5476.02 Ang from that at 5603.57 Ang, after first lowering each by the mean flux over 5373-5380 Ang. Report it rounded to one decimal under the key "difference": -6.8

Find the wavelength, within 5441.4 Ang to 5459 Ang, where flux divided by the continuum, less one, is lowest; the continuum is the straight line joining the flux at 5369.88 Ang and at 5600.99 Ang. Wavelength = 5453.37 Ang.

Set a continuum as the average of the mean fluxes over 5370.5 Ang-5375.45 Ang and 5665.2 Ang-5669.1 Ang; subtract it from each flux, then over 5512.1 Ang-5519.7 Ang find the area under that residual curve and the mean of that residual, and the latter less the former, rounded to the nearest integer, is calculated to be 23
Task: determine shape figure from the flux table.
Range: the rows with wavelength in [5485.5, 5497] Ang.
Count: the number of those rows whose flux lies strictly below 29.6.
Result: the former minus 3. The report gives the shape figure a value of -3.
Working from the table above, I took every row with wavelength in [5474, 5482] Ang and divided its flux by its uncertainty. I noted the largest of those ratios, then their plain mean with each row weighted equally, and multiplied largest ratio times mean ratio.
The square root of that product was 14.8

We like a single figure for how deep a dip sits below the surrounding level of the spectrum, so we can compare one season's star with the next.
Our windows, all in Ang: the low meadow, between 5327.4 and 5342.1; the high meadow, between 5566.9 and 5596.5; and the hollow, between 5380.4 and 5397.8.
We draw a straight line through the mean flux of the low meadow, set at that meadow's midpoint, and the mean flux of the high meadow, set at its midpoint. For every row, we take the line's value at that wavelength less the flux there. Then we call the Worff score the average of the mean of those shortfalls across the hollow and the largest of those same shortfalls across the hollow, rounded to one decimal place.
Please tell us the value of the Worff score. -2.5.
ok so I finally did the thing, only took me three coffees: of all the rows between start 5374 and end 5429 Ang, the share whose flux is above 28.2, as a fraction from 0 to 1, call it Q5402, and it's 1.00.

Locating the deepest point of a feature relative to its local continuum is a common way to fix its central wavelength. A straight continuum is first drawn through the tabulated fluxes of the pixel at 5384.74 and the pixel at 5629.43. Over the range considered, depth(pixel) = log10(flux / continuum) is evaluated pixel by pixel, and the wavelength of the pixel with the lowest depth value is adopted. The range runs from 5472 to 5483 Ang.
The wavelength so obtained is 5477.28 Ang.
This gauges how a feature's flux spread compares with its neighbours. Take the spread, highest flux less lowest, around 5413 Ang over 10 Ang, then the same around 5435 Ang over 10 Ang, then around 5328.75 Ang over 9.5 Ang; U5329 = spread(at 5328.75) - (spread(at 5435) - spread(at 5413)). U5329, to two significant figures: 13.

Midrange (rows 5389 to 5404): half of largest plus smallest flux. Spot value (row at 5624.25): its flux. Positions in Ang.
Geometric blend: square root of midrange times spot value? 30.7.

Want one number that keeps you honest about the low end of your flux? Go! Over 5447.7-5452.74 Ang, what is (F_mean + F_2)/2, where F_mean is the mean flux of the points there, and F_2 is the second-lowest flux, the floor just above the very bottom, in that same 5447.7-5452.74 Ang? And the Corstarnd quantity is 23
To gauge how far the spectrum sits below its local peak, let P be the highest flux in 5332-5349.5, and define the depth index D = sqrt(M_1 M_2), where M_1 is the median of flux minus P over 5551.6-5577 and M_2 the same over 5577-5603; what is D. 4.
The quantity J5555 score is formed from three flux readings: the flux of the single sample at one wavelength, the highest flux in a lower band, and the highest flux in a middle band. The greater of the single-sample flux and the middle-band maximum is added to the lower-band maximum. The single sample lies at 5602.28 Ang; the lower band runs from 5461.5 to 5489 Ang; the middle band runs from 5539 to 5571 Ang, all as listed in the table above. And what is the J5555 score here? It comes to 65.8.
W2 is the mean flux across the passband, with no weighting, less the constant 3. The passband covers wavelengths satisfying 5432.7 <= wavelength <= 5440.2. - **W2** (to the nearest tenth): 33.2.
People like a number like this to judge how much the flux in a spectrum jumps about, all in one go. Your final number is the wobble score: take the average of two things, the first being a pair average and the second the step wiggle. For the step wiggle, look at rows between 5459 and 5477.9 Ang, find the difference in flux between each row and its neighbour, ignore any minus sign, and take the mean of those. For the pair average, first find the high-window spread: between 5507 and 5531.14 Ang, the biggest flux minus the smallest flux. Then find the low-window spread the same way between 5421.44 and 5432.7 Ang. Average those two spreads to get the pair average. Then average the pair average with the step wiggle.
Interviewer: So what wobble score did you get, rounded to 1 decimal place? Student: 5.8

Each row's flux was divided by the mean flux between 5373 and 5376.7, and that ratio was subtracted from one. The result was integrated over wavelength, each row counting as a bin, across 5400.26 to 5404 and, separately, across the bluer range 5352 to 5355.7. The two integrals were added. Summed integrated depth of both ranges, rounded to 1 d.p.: -0.5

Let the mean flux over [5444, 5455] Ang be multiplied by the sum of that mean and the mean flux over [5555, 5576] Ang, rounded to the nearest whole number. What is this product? 1505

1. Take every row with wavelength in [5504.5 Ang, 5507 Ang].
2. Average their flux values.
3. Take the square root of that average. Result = 5.17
